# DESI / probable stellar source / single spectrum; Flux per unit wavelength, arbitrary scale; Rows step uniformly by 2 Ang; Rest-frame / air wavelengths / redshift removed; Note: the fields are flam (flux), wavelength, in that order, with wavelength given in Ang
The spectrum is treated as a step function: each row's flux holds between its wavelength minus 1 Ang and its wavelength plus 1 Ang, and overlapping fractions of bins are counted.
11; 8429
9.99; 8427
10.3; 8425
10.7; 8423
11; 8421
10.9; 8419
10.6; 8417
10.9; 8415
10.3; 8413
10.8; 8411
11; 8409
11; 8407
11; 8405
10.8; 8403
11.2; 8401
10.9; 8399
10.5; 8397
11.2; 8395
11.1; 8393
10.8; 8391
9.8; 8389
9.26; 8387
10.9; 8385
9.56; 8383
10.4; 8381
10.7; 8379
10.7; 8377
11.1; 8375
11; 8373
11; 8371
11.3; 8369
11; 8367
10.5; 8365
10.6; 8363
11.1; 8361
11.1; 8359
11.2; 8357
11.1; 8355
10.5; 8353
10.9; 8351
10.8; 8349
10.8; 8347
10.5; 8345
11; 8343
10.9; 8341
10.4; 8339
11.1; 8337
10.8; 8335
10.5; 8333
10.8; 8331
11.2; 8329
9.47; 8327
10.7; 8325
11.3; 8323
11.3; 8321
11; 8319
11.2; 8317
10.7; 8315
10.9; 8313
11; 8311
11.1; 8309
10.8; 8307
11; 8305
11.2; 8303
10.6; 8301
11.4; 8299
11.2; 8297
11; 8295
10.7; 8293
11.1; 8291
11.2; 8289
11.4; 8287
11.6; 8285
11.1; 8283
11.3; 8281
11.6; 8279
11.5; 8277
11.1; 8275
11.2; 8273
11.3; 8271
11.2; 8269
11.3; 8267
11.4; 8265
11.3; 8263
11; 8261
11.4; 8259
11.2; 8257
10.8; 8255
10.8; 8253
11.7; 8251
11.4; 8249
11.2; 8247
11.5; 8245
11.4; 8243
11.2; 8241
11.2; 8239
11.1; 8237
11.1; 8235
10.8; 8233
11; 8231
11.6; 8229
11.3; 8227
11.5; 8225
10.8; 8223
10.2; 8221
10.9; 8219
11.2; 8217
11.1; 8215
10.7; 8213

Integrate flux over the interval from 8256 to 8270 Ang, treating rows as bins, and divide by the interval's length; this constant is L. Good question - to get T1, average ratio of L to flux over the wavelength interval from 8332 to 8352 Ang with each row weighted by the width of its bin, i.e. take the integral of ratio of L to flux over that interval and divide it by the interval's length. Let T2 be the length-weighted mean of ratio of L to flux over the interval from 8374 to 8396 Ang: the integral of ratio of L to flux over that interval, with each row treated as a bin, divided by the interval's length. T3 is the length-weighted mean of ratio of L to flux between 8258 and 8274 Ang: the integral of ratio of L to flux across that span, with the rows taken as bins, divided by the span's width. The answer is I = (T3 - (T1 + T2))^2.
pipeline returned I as 1.26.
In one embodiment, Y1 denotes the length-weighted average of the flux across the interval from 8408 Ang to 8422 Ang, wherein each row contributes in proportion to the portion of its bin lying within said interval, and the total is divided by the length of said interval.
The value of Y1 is 10.79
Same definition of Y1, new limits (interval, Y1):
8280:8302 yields 11.15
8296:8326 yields 11.03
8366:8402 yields 10.69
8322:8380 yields 10.83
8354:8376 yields 11.00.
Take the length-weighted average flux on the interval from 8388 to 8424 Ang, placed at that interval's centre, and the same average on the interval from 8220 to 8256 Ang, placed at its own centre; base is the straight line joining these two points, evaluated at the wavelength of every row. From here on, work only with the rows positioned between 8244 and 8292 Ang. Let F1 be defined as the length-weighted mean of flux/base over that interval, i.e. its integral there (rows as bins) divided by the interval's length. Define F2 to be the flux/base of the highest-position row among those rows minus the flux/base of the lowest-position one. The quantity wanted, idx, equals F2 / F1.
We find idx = -0.027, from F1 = 1.017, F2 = -0.028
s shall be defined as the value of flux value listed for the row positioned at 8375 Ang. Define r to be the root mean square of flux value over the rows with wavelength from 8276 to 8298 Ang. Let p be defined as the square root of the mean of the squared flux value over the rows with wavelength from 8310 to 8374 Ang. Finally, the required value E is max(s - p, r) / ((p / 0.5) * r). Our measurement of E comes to 0.0460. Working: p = 10.9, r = 11.2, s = 11.1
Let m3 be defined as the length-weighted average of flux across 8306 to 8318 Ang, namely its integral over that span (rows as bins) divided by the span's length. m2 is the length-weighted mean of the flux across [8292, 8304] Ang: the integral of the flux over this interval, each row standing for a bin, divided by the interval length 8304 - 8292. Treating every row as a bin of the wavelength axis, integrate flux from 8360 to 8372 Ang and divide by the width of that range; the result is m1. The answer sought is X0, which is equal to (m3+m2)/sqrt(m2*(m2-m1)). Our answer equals 21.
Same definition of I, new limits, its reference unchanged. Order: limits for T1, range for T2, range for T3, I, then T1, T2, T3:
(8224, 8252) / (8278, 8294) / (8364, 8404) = 0.89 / 1.00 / 1.00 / 1.06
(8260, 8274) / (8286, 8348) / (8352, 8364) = 1.01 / 1.00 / 1.03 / 1.03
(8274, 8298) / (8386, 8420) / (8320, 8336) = 1.01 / 1.00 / 1.05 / 1.05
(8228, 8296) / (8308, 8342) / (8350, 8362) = 1.04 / 1.00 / 1.04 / 1.03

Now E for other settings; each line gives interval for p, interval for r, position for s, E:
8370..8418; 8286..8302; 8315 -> 0.0467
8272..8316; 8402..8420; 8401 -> 0.0449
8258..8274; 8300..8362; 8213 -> 0.0444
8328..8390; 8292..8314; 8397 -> 0.0466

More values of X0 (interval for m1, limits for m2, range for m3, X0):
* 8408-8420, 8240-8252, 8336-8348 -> 8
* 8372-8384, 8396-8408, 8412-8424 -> 12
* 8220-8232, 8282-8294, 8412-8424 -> 19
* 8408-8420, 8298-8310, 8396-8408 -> 13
